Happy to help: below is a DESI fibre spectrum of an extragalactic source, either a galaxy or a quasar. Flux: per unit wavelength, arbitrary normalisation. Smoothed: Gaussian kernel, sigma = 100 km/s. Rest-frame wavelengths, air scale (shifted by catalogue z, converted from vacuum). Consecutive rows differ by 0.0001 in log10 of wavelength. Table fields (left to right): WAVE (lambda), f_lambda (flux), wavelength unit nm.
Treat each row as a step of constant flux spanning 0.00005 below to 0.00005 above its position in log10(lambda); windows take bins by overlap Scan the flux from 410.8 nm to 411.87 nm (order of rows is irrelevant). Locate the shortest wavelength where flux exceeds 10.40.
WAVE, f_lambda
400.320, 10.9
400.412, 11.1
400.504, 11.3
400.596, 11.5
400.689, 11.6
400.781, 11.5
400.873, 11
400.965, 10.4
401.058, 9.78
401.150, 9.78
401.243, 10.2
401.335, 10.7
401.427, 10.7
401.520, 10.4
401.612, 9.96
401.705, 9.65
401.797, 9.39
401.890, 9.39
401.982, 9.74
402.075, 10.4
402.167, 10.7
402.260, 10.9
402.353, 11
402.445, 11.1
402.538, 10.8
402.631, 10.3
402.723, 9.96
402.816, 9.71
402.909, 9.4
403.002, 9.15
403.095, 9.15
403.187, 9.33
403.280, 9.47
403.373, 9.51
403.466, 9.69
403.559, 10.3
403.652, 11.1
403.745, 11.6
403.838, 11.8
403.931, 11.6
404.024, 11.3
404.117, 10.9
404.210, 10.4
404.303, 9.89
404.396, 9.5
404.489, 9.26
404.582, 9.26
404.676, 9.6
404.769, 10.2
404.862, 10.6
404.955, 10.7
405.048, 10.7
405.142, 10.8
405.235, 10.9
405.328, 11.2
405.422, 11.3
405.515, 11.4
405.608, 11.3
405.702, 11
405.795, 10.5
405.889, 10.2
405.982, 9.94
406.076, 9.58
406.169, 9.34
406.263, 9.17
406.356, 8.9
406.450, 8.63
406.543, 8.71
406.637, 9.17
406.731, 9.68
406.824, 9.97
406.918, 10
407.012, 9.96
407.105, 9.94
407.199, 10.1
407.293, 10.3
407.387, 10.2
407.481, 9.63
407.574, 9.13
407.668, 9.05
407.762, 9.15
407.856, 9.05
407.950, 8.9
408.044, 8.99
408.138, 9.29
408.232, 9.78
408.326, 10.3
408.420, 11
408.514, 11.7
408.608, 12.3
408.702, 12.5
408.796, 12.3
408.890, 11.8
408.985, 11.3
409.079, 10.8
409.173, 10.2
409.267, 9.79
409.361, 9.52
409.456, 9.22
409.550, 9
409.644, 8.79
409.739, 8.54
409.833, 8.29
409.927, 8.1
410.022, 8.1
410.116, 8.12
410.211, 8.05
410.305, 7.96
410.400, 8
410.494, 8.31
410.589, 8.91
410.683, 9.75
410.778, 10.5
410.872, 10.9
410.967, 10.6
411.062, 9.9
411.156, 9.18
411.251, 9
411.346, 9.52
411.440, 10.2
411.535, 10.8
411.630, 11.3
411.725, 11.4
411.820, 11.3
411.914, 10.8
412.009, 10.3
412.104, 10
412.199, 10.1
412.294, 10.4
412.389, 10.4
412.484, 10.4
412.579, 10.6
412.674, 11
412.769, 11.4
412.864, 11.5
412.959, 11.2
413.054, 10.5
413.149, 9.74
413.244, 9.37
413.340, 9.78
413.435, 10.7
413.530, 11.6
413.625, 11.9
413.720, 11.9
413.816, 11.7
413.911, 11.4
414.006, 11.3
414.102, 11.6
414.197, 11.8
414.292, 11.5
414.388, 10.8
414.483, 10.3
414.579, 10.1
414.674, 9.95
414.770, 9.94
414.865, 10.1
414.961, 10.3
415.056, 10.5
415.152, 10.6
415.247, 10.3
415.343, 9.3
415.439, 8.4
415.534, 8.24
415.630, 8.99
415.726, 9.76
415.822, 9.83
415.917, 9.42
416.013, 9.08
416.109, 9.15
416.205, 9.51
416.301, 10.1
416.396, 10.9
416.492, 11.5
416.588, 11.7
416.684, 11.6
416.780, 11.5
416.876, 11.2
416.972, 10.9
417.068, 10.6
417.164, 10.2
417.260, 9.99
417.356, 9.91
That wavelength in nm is 410.872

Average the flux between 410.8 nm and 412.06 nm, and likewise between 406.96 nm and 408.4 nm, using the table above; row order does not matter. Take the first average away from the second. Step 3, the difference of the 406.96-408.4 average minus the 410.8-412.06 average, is -0.8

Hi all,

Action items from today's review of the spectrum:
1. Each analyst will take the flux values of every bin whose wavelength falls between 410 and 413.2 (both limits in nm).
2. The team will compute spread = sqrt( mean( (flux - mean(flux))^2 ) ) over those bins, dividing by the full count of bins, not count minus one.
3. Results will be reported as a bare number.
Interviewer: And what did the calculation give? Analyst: 1.10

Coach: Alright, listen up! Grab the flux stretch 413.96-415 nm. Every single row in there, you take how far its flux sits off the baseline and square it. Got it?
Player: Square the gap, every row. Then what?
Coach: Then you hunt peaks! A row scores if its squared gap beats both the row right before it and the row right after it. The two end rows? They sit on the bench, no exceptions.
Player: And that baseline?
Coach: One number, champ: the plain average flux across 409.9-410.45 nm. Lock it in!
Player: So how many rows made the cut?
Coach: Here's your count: 1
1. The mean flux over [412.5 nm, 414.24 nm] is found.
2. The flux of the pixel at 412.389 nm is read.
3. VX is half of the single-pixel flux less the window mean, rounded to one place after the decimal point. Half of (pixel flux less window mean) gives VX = -0.3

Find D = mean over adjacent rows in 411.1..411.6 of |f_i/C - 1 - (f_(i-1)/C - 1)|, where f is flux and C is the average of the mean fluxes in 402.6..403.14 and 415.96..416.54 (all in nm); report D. 0.050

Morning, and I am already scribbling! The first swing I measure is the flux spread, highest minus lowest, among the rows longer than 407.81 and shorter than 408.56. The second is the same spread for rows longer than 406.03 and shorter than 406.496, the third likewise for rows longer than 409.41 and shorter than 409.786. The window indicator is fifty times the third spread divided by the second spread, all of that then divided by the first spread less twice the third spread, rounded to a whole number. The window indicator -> 25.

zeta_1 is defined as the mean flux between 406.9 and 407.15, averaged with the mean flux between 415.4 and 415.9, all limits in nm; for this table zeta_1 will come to 9.5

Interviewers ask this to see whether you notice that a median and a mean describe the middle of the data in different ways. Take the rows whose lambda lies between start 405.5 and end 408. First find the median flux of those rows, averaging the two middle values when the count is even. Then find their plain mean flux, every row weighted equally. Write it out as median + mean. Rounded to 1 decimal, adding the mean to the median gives 19.4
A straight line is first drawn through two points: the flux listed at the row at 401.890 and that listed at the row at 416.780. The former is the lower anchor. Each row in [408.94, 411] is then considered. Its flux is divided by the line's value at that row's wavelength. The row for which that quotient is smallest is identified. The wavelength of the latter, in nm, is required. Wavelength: 410.305 nm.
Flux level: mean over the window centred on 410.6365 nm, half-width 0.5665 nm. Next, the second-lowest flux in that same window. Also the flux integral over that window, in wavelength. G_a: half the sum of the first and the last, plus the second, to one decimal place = 17.8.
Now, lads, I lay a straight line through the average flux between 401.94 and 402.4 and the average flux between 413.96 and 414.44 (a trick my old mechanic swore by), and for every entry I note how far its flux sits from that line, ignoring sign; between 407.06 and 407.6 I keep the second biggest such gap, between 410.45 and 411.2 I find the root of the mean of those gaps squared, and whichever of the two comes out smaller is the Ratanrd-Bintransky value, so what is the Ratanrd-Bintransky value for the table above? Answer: 1.29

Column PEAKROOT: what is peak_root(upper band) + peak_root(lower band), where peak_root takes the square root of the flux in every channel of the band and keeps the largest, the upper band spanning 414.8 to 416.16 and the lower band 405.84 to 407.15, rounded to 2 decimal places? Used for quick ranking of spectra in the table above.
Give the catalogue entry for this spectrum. 6.45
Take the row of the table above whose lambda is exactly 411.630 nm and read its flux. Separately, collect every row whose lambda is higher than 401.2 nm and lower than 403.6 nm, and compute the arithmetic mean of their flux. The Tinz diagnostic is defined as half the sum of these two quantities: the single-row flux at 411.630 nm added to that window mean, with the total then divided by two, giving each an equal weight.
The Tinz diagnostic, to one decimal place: 10.7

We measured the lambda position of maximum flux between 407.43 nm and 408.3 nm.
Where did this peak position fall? 408.232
